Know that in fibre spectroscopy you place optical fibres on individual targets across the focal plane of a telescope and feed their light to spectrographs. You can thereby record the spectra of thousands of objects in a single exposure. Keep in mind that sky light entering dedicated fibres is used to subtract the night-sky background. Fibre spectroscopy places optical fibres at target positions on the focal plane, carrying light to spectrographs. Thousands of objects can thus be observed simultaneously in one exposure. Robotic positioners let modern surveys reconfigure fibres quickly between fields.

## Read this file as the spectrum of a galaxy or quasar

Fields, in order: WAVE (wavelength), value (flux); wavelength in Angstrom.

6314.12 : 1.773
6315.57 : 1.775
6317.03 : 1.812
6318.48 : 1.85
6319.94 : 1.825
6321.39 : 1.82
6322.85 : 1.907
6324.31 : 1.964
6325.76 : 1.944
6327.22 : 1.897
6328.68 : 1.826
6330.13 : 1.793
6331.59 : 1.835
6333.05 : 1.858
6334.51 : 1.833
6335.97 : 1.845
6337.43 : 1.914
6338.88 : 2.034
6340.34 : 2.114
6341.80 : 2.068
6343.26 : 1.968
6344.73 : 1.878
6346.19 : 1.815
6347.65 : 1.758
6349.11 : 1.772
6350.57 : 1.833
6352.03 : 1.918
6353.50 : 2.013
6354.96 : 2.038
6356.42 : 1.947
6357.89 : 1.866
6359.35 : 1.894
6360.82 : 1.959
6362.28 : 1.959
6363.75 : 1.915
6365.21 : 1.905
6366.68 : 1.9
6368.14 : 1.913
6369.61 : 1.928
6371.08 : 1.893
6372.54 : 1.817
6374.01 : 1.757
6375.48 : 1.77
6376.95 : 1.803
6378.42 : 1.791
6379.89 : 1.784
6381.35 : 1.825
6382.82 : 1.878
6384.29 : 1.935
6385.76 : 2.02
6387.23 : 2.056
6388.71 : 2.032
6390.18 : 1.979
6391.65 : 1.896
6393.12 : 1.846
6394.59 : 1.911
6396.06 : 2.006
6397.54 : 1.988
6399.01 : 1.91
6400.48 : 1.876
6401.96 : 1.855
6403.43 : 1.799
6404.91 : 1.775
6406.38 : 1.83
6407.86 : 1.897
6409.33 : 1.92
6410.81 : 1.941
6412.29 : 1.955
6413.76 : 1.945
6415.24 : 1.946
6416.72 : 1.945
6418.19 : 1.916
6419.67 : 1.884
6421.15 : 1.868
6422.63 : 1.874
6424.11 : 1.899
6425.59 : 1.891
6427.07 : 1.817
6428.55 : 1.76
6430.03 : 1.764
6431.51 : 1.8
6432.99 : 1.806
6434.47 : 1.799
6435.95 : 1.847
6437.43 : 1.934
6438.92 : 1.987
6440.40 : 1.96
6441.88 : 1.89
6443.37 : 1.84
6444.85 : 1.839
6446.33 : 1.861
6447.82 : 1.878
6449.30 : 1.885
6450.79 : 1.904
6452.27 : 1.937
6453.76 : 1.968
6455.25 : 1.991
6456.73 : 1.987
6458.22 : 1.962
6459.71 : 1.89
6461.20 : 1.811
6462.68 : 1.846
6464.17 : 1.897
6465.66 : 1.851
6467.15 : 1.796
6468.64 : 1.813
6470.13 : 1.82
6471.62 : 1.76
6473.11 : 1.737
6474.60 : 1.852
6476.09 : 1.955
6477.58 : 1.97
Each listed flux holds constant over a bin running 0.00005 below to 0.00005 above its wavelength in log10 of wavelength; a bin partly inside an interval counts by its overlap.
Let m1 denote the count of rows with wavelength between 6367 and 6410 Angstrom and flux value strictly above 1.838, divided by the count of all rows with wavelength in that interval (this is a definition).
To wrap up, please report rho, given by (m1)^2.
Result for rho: 0.43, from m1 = 0.66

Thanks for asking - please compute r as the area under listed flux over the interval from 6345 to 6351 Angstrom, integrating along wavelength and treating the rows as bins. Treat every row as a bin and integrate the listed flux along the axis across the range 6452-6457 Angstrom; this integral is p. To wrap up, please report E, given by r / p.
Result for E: 1.10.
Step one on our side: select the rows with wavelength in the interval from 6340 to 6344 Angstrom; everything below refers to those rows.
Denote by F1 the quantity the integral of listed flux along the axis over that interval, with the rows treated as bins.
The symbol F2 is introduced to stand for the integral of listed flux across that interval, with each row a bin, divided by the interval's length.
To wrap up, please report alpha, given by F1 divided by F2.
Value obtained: 4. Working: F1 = 8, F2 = 2.04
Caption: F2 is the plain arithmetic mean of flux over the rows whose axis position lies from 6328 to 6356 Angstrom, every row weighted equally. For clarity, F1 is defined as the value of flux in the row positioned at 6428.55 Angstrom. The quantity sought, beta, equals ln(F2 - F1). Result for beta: -1.96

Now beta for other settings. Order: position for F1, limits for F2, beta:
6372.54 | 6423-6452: -3.12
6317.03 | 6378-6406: -2.39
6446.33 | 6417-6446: -7.08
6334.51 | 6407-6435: -3.17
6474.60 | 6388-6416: -2.83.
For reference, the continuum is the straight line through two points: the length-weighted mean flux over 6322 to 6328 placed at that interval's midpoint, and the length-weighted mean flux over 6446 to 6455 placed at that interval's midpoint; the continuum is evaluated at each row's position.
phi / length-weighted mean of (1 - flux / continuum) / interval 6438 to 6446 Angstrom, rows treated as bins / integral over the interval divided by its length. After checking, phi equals 0.01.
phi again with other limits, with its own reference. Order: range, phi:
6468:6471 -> 0.05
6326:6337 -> 0.04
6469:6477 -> 0.04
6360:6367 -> -0.01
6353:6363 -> -0.02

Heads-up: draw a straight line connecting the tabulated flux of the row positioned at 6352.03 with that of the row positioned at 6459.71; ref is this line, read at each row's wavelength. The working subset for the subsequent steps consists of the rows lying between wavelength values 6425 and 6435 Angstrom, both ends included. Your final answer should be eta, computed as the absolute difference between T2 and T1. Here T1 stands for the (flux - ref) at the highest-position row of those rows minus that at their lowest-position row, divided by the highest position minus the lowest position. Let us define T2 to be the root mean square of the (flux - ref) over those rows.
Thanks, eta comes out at 0.11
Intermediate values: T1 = -0.010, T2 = 0.10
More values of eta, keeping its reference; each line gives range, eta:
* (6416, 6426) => 0.03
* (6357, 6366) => 0.03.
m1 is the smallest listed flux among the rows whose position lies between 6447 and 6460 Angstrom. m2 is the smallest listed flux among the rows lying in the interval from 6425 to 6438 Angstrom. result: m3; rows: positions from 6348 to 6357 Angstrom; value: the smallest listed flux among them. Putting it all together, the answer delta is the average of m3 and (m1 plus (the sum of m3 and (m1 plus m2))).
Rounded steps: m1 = 1.878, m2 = 1.76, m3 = 1.772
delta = 4.53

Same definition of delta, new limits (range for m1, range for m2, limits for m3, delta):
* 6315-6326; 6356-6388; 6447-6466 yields 4.46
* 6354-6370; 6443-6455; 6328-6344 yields 4.58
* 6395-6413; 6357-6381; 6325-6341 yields 4.45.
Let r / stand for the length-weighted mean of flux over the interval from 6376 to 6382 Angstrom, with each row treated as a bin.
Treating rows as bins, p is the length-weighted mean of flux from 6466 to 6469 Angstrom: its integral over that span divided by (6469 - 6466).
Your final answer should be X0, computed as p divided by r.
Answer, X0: 1.00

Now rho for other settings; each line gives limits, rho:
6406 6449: 0.58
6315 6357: 0.34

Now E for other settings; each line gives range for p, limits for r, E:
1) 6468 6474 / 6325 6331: 1.05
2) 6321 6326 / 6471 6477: 1.15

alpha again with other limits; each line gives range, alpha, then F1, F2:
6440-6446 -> 6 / 11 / 1.88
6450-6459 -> 9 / 18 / 1.96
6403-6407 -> 4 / 7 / 1.80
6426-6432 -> 6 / 11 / 1.79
